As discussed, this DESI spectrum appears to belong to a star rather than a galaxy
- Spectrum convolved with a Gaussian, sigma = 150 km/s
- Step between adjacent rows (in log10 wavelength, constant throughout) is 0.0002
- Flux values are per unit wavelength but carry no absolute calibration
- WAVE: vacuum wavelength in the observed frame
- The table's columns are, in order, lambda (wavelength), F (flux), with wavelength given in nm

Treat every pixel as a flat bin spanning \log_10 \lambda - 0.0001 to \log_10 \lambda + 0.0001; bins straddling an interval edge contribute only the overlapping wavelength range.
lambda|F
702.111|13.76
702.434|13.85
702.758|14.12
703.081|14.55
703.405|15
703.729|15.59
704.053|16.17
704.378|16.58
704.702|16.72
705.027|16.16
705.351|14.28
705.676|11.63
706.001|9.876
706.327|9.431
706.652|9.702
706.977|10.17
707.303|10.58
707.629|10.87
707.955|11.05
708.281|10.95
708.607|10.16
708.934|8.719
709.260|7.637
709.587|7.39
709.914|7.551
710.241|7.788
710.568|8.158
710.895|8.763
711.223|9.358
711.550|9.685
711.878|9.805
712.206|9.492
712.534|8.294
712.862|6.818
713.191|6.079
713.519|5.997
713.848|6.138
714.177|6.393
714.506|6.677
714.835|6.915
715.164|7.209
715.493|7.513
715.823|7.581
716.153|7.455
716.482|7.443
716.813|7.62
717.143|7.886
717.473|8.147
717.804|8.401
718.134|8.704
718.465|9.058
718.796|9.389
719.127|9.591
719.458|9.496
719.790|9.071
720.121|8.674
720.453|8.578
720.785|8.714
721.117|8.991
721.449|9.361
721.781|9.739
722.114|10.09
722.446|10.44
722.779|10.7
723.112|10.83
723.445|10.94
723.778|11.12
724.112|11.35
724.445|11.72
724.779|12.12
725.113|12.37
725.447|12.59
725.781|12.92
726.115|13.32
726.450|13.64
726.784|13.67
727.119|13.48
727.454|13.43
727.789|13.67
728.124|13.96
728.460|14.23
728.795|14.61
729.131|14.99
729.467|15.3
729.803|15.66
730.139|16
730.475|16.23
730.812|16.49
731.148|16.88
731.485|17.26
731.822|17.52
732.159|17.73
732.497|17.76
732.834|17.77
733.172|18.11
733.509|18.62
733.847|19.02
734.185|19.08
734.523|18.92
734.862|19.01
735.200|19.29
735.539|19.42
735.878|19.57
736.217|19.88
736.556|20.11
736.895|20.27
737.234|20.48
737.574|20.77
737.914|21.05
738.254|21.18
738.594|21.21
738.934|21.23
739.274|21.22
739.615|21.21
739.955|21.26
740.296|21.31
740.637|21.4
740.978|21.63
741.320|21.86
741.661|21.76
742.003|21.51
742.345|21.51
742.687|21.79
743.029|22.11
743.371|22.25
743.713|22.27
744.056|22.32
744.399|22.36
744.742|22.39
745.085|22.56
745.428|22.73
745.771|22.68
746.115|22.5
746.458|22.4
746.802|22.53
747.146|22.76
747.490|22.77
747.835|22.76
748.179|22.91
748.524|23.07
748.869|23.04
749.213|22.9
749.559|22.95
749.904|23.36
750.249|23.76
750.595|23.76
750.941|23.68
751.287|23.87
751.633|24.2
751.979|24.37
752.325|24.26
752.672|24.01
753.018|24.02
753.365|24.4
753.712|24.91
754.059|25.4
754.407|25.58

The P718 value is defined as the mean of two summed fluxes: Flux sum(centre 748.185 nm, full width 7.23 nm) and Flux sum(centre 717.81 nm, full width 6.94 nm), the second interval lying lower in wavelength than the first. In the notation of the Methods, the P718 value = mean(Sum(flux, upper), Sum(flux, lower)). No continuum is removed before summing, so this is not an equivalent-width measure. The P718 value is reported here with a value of 328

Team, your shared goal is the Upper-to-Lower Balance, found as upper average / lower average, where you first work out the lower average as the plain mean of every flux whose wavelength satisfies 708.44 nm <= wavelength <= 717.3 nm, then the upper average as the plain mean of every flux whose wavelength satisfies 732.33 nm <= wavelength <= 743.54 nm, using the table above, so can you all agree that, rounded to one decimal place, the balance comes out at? 2.6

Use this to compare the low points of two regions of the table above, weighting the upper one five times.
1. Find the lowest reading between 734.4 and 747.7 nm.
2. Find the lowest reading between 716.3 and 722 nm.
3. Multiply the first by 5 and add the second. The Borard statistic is 102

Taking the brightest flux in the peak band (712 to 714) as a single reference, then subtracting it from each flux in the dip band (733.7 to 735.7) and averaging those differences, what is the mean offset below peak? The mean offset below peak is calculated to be 10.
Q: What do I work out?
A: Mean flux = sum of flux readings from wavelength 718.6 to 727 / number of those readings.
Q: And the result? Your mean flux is 11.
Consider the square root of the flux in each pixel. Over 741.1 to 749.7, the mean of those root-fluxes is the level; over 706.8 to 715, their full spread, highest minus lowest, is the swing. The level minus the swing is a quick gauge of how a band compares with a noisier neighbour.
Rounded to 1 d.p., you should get 3.9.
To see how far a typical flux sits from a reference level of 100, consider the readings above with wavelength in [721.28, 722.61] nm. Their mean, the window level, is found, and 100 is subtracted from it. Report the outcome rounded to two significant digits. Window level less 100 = -90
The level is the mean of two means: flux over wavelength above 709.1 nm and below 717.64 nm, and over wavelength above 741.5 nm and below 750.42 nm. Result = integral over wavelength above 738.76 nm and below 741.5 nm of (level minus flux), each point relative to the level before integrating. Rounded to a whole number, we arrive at -17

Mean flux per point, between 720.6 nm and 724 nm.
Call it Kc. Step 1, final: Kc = 10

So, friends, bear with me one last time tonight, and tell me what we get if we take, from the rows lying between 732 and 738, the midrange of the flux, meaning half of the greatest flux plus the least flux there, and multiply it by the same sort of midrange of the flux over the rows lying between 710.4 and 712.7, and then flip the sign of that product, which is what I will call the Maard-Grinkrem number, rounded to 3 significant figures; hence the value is -174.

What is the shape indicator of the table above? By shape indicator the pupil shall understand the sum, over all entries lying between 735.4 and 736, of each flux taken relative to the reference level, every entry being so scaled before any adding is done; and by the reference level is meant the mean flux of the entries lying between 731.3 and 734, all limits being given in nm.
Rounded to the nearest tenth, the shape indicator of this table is 2.2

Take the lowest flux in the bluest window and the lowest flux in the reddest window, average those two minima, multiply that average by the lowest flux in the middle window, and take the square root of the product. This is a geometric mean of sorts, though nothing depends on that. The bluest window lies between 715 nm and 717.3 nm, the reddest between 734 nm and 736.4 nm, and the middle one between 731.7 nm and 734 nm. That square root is 15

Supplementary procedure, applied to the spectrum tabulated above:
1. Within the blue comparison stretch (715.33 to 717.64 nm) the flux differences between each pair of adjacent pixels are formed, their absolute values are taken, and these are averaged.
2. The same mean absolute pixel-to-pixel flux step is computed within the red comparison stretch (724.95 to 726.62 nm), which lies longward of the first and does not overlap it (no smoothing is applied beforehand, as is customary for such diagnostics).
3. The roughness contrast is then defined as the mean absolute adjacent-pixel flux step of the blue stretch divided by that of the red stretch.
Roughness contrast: 0.5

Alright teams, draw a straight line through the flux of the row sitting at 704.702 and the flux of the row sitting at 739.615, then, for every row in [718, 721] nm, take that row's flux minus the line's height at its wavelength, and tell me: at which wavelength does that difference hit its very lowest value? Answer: 720.453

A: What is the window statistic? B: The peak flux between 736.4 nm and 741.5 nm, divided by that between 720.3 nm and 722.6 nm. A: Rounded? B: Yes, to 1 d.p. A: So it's 2.1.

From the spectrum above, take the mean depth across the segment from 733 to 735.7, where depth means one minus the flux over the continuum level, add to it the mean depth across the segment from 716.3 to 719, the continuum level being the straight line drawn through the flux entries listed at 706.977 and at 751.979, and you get 0.38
